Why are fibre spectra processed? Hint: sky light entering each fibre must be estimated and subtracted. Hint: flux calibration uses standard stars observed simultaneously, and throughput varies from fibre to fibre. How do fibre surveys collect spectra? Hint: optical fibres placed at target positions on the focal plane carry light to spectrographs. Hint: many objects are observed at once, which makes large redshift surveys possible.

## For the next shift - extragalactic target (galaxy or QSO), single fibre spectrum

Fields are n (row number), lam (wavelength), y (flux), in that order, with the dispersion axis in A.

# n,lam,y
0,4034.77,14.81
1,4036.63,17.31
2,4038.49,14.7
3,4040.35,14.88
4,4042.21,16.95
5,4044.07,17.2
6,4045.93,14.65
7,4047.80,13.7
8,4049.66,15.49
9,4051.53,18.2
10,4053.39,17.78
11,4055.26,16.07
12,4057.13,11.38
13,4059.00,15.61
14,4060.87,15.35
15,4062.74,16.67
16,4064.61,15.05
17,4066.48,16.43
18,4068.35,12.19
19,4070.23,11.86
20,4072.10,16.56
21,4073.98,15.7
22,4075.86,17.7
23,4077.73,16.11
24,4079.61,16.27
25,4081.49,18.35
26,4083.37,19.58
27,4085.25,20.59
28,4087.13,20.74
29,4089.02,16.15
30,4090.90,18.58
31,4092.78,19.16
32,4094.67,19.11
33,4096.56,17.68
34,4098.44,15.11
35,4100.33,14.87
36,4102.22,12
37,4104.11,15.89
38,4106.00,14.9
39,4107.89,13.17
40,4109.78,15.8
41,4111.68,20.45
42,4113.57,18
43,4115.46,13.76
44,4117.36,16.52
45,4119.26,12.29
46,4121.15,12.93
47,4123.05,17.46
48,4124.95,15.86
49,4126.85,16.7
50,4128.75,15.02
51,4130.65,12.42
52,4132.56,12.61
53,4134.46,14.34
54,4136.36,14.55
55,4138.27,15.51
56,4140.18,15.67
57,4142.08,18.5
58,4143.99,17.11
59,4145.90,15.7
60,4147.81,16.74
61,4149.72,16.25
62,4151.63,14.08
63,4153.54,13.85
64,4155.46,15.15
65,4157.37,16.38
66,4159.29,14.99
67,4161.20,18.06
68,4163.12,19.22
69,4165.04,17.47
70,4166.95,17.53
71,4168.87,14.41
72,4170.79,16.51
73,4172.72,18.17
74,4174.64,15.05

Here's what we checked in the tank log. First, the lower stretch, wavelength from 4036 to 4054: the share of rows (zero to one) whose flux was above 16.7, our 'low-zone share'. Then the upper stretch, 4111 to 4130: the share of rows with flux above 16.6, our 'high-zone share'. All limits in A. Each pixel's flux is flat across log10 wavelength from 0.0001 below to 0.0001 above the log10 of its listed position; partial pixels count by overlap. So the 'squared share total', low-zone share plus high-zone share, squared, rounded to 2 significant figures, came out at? 0.81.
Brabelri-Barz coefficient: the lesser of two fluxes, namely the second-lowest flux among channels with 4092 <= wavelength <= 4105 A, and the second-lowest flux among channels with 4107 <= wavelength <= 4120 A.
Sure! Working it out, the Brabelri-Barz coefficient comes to 13.2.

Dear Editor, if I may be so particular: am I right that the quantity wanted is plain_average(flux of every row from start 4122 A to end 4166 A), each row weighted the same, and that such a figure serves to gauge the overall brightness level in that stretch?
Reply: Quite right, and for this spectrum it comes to 15.8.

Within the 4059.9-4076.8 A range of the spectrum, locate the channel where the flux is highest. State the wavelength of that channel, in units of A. 4075.86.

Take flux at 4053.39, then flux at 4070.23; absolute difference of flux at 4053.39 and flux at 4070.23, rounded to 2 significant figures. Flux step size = 5.9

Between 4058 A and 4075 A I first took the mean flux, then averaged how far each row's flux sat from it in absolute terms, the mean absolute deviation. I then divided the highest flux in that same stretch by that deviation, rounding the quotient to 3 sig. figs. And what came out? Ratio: 12.4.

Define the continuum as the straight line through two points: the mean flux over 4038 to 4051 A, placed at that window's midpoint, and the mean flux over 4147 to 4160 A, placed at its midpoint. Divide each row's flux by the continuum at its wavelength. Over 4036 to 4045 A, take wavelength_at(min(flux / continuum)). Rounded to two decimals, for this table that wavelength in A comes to 4038.49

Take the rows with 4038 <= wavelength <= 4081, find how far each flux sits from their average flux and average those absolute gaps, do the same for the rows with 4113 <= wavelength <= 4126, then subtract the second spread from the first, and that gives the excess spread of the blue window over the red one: -0.6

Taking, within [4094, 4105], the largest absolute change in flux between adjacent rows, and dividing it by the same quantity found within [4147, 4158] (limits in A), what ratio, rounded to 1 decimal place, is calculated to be 1.8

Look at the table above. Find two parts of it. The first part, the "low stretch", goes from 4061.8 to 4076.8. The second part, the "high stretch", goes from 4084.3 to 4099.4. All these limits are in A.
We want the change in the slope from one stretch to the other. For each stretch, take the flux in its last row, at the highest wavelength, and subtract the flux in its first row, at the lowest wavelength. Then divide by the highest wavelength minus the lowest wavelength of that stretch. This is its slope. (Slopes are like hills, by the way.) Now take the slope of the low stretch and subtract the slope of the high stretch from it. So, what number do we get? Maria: 0.49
